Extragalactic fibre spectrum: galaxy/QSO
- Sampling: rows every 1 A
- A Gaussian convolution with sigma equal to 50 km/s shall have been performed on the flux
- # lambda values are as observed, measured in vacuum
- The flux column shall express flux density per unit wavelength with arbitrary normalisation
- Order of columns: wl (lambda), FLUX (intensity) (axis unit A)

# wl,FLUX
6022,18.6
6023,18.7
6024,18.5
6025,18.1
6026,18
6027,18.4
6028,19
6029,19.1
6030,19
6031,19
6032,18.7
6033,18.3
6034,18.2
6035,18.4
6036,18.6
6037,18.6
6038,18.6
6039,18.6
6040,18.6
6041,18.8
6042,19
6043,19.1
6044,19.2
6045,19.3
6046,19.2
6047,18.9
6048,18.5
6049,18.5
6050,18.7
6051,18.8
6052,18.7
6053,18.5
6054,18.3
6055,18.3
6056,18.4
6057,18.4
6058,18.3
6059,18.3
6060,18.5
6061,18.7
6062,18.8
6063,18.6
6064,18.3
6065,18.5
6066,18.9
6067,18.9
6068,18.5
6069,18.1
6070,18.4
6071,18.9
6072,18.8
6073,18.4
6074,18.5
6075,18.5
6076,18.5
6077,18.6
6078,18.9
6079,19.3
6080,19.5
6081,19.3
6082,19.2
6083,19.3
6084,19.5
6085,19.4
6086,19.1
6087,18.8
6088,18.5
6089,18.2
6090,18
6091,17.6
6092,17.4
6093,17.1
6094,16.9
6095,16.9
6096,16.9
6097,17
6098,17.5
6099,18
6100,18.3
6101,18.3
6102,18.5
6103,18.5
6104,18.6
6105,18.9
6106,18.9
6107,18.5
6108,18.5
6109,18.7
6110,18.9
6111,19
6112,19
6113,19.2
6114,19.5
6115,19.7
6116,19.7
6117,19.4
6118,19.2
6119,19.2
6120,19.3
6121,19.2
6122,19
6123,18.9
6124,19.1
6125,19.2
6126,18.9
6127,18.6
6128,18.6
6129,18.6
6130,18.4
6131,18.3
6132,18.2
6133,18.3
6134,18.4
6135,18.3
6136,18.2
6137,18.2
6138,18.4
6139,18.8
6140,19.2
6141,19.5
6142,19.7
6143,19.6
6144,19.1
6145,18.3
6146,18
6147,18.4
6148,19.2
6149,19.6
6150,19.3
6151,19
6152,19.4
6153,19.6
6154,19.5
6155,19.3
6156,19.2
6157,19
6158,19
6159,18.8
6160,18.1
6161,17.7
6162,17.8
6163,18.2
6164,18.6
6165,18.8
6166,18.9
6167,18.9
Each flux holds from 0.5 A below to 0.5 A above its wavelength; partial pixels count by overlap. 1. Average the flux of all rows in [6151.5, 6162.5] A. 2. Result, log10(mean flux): 1.275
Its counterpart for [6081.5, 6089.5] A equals 1.279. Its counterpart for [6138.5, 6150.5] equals 1.280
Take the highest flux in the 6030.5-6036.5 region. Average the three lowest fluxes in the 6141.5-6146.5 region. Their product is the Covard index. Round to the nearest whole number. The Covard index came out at 351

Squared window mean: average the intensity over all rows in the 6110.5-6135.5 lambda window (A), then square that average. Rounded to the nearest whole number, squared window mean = 358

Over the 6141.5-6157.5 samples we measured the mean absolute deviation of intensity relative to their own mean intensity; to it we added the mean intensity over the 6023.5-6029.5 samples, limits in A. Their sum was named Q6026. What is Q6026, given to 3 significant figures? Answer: 18.9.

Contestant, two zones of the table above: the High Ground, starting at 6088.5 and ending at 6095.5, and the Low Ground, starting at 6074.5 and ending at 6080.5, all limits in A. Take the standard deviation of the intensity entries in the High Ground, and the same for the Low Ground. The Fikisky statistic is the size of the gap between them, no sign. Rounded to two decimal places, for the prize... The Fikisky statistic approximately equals 0.09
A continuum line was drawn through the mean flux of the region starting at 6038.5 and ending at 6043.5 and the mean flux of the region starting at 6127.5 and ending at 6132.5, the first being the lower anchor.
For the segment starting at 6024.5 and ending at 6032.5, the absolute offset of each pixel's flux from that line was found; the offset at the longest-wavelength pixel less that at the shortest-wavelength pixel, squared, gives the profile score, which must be 0.4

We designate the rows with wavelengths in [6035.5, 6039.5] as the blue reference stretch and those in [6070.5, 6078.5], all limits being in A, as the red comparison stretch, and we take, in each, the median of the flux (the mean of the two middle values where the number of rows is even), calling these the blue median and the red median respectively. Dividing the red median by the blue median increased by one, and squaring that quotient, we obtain 0.90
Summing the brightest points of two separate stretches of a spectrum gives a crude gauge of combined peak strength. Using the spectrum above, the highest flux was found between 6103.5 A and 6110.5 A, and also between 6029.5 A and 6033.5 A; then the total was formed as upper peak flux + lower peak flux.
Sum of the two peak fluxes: 37.9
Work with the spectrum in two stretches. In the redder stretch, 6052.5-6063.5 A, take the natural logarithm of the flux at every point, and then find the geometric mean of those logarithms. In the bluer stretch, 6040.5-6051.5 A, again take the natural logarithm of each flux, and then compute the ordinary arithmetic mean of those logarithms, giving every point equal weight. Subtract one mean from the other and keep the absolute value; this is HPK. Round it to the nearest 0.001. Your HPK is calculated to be 0.024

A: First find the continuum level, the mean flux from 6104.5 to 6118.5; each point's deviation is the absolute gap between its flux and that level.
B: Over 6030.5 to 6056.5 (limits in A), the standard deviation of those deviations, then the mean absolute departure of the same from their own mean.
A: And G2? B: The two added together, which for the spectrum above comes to 0.45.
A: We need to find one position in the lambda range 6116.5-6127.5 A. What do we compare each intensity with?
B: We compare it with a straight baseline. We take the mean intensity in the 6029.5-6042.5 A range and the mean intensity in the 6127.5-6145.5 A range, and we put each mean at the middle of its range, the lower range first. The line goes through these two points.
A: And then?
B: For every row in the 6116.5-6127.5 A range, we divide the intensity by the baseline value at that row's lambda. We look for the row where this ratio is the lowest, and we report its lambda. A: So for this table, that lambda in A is 6127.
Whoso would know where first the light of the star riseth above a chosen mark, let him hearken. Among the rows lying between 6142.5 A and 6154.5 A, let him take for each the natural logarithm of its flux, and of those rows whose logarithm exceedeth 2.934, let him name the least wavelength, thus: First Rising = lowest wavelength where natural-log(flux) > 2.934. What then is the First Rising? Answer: 6143 A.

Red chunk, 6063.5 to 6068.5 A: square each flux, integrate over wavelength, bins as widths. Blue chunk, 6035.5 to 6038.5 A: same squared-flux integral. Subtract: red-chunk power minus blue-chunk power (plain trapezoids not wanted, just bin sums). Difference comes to 696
